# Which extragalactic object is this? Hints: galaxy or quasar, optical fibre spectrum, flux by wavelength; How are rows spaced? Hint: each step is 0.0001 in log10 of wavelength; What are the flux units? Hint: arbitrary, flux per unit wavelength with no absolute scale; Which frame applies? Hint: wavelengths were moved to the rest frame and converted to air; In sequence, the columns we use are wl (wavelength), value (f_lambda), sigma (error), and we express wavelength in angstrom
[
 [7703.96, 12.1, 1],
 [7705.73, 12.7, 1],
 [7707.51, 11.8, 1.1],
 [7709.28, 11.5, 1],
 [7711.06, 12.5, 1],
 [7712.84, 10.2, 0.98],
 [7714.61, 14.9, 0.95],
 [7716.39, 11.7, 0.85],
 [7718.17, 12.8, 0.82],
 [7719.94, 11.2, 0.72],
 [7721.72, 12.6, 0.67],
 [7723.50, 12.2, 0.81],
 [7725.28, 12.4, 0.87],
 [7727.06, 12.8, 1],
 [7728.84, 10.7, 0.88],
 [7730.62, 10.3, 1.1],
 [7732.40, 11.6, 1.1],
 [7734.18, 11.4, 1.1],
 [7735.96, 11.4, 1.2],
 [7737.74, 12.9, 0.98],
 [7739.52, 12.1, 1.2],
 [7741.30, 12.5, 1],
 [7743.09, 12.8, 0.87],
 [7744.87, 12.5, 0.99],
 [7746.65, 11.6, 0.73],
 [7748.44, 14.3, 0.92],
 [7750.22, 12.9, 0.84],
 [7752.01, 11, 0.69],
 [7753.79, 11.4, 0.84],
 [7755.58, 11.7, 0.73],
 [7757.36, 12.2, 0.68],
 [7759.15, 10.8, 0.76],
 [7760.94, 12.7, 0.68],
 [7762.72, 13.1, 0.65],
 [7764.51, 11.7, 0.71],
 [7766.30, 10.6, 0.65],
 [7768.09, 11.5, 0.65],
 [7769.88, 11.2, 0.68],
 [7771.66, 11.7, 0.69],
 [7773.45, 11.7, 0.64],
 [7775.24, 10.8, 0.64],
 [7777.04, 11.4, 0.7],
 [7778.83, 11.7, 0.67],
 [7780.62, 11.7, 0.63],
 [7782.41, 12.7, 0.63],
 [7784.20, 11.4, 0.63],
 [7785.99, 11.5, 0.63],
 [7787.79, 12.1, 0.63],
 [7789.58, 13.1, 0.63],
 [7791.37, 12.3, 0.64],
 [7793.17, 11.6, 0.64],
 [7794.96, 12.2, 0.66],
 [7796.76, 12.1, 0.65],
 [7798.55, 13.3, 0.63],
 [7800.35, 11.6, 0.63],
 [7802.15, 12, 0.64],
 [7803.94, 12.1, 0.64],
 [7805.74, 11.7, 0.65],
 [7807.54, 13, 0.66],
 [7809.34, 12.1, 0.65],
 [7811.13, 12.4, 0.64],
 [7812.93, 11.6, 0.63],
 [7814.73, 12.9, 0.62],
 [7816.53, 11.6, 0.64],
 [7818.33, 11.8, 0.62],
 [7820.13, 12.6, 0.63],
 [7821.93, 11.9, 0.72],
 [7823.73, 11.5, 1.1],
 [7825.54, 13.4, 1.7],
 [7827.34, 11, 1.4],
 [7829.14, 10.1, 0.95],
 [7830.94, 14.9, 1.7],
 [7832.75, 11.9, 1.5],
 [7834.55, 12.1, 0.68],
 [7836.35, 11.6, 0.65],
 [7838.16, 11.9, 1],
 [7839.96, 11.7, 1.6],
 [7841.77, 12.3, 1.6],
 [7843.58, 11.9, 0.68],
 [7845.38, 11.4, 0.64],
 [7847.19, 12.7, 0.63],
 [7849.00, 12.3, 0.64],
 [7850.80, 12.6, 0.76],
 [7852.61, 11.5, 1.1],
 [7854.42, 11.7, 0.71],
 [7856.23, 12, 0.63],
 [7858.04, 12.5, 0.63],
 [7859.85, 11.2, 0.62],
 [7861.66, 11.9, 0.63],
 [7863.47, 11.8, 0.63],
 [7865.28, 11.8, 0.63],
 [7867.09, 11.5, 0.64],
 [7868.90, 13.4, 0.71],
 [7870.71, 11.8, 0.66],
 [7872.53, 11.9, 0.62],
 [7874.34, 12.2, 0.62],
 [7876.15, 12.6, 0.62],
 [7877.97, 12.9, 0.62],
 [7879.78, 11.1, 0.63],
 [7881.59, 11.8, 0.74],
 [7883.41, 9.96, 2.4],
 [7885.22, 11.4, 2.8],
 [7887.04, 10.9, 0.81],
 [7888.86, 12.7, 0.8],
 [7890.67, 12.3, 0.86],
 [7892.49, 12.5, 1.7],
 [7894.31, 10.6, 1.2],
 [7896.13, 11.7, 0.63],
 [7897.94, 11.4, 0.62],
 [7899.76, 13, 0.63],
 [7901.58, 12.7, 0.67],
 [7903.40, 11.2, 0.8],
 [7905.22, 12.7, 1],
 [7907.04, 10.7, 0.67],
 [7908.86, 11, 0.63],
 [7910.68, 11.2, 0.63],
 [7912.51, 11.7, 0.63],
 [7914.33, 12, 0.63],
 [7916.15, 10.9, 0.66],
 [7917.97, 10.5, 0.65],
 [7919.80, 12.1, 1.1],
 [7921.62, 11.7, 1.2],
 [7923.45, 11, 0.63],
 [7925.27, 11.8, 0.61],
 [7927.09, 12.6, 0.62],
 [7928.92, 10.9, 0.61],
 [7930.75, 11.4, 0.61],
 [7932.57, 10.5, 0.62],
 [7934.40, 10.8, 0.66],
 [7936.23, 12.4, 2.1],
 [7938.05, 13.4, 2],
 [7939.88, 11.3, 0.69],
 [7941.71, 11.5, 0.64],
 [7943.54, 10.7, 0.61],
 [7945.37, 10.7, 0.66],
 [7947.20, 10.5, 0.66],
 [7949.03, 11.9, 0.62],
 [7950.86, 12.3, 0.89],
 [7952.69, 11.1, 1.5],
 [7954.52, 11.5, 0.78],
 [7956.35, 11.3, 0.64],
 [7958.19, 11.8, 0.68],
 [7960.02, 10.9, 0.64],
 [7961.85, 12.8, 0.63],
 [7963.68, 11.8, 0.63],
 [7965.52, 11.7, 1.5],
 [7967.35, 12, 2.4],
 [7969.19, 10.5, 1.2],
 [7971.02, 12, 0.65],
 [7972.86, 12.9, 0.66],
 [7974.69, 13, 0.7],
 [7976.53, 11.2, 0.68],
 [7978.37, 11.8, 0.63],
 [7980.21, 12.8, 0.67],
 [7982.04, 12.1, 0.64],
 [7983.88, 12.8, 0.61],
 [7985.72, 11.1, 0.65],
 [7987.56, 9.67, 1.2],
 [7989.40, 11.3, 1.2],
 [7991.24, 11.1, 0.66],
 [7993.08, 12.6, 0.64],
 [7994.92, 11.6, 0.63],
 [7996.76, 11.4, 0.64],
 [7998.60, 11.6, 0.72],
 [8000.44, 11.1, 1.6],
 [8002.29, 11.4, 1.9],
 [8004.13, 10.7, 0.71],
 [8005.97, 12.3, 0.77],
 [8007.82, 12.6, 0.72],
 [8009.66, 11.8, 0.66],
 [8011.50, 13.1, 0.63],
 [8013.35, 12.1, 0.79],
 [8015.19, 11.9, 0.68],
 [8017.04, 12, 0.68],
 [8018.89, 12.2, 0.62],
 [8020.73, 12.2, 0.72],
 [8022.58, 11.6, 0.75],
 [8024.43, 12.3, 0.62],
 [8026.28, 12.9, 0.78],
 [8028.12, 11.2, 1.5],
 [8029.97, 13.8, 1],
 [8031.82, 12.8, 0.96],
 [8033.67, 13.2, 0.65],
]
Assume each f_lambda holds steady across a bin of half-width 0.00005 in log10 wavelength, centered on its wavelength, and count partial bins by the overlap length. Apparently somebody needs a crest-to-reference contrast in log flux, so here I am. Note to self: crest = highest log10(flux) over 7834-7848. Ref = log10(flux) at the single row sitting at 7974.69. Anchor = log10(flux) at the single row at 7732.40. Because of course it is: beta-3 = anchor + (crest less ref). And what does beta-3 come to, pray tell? 1.05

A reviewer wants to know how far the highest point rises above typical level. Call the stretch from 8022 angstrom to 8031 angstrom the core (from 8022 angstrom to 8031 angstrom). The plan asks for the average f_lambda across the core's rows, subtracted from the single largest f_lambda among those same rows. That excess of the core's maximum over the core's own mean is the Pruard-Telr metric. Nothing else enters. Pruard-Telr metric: 1.4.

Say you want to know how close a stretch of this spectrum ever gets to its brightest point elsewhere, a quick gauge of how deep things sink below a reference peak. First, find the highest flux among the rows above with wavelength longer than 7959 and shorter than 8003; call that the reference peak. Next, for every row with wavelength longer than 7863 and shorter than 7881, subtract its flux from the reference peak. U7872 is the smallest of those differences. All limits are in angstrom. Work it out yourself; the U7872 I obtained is -0.40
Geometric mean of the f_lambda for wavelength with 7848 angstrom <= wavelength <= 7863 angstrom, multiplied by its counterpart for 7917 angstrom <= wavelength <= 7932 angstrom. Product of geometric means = 137.3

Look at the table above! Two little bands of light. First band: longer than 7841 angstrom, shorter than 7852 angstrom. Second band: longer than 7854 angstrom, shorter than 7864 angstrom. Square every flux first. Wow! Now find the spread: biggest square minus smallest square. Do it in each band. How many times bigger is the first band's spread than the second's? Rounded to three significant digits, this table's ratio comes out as 1.02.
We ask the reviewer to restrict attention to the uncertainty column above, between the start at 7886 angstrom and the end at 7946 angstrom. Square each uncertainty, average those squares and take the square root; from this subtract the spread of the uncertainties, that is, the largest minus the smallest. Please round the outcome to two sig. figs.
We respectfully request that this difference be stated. -0.57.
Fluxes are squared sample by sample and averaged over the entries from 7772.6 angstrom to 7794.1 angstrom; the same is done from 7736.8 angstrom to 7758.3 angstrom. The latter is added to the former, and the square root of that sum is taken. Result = 17.1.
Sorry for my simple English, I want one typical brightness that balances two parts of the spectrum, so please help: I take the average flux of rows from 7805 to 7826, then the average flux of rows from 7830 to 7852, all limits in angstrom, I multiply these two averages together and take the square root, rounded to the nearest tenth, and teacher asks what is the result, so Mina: 12.2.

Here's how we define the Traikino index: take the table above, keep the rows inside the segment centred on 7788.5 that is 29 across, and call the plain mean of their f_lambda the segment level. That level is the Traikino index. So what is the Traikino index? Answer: 12.0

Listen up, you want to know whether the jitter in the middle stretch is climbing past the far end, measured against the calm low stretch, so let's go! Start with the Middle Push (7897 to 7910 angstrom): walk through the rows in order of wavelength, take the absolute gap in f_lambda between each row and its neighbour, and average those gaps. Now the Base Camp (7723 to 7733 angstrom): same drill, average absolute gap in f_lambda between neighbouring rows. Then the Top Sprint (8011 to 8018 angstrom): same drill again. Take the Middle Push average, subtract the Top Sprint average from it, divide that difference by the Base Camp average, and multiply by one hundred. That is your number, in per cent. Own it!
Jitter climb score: 87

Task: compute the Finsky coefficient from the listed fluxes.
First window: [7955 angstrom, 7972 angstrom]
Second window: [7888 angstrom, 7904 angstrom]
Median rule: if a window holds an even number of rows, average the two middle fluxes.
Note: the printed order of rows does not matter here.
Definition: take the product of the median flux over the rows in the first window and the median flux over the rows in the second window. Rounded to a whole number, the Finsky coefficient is 145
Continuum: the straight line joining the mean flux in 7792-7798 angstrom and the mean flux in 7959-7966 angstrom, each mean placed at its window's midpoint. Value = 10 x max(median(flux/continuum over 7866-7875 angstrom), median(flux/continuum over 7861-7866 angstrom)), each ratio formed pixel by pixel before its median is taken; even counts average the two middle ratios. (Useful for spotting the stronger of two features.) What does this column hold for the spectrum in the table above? 10.0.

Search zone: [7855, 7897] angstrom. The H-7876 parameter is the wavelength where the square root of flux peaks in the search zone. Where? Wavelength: 7868.90 angstrom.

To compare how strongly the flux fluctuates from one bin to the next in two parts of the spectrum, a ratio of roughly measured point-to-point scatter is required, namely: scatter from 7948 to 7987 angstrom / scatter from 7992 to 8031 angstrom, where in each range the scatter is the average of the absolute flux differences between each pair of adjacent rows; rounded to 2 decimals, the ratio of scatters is 1.19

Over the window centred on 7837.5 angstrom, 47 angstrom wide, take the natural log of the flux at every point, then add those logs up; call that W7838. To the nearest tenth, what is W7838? 64.6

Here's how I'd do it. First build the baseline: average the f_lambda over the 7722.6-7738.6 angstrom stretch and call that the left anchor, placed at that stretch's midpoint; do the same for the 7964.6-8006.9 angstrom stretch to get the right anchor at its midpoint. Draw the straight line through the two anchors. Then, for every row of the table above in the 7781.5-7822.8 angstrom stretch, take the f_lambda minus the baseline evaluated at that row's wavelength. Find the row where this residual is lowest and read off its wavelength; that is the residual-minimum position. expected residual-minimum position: 7784.20 angstrom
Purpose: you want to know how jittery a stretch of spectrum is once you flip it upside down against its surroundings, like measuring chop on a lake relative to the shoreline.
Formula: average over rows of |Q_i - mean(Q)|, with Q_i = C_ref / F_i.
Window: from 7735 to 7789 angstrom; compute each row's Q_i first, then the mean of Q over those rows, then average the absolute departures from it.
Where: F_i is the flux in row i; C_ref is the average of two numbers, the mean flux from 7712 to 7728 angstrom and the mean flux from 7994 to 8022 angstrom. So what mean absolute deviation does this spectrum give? 0.054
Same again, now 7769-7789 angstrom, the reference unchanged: 0.030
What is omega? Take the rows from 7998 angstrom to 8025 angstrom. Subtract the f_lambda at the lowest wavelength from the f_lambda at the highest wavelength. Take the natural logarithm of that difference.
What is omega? -0.36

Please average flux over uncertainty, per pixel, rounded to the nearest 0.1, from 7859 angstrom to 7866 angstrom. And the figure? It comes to 18.6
